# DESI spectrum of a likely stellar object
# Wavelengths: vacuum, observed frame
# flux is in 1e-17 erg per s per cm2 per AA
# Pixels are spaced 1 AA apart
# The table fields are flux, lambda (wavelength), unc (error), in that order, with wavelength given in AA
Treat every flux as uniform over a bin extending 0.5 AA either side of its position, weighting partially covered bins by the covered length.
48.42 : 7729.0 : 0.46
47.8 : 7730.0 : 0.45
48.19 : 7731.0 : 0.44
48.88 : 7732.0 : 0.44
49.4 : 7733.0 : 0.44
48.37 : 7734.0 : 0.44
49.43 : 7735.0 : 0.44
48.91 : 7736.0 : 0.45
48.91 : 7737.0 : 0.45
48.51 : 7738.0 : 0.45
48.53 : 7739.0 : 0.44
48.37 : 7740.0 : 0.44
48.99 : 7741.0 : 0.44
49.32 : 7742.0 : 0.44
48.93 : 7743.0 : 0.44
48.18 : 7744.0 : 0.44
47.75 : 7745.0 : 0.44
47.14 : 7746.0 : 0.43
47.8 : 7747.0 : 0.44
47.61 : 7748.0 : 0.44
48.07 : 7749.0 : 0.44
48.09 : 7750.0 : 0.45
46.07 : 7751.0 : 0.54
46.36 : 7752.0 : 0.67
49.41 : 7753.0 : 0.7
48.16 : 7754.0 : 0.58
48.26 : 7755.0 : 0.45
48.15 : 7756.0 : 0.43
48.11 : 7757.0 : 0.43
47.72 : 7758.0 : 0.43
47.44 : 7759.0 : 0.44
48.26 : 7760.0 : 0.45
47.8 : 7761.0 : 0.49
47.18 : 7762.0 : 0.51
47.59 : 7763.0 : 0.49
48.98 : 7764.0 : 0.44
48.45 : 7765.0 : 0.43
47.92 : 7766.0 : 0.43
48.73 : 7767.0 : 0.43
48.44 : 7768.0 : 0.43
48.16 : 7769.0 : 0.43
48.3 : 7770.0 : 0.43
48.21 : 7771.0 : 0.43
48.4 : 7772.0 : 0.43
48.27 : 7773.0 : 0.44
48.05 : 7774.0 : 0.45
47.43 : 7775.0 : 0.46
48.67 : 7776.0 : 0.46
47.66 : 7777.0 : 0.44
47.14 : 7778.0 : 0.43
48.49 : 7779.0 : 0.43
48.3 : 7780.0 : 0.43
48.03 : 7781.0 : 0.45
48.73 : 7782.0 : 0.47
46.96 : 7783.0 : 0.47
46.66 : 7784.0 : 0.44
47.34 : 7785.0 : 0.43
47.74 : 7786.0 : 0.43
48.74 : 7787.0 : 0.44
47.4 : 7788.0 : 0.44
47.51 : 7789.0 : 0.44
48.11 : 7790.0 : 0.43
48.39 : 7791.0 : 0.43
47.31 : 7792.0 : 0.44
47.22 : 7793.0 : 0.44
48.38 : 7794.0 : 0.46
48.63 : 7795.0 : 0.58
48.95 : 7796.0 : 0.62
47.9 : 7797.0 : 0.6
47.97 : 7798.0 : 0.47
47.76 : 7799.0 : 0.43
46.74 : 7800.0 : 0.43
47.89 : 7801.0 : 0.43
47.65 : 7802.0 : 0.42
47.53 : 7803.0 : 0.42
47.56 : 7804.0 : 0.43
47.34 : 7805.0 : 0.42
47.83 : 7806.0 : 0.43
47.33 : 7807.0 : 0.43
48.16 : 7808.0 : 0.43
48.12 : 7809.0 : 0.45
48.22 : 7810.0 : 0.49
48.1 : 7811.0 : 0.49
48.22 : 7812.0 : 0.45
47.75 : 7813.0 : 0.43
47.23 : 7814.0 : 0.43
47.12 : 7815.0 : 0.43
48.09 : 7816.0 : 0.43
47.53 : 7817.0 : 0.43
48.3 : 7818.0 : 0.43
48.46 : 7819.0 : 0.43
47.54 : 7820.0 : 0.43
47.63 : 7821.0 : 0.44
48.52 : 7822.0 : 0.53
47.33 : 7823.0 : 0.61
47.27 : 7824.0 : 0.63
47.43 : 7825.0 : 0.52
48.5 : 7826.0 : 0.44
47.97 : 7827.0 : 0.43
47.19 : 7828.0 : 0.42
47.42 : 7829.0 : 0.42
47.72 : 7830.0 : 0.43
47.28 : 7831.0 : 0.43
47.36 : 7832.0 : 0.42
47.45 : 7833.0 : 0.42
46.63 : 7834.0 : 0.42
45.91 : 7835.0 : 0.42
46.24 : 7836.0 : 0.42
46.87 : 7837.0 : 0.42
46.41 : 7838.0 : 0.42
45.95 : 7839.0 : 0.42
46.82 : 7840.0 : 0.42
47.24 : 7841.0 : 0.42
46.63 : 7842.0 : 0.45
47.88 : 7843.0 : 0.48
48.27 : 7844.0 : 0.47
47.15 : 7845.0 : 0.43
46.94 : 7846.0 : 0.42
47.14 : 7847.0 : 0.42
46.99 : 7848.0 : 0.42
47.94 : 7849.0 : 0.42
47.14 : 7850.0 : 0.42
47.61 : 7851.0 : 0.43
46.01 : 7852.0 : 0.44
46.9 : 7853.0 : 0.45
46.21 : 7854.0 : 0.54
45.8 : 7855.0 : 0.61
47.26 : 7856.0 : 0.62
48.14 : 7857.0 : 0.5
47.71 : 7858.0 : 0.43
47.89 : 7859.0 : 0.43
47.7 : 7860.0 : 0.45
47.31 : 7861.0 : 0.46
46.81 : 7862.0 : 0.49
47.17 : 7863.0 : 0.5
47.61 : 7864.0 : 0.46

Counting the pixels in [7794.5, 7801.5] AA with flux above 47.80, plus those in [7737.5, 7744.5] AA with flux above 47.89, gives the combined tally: 12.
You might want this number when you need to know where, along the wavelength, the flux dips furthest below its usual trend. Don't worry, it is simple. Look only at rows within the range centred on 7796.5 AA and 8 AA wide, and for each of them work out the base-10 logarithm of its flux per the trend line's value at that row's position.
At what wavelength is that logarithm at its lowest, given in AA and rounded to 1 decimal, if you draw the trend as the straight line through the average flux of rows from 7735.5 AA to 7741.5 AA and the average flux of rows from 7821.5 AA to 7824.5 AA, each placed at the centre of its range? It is 7800.0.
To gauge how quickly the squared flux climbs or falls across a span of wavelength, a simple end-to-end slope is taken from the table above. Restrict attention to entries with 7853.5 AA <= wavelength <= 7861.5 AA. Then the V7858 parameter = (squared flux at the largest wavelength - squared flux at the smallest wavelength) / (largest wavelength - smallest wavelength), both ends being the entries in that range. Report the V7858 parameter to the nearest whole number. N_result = 15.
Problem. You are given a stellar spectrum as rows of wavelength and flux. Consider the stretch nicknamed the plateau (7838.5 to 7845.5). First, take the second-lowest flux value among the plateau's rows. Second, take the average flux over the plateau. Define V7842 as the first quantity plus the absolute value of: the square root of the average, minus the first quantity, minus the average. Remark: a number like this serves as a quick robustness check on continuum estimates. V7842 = 134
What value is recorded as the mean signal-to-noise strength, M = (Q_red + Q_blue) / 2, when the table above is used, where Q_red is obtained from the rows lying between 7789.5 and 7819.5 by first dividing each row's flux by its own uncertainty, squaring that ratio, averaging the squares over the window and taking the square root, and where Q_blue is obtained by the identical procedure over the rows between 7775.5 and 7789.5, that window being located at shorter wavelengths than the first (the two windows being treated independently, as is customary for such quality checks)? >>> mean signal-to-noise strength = 107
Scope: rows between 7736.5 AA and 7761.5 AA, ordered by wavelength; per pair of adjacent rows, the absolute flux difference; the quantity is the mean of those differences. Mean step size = 0.577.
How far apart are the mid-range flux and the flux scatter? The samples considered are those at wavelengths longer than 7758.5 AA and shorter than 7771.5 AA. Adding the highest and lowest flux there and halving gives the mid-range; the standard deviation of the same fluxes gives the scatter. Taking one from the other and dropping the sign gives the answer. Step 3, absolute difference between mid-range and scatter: 47.6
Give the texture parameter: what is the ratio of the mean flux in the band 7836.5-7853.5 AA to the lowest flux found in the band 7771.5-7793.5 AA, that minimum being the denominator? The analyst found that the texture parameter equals 1.01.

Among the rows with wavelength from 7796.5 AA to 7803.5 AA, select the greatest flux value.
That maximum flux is 47.97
